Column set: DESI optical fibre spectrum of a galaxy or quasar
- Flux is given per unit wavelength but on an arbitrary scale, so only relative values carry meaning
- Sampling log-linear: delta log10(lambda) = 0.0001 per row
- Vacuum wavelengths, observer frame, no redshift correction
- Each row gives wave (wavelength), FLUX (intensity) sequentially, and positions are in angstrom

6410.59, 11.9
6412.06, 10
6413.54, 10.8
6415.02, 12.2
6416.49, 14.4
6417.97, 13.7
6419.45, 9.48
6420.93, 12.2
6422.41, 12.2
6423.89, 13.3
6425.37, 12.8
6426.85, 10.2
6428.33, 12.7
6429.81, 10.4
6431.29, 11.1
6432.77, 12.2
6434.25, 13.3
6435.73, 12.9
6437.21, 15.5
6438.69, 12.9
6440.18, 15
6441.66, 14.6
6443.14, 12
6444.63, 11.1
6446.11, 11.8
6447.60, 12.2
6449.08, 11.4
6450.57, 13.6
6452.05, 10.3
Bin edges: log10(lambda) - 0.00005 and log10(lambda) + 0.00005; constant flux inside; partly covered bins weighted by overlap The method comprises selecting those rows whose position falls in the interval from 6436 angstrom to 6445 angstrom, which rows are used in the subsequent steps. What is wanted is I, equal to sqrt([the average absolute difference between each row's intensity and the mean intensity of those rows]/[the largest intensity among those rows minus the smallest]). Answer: 0.59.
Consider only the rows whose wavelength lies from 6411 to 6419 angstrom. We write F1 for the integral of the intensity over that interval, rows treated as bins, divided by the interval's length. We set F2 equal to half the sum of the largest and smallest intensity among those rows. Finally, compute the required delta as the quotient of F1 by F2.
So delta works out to 0.993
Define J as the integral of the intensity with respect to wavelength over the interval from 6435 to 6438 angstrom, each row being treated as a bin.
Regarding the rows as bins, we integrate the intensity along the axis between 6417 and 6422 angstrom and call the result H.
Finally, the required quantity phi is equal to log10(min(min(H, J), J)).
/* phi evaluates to 1.63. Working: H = 60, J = 43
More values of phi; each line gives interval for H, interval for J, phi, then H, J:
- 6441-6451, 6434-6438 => 1.75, 123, 56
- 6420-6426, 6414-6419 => 1.81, 75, 65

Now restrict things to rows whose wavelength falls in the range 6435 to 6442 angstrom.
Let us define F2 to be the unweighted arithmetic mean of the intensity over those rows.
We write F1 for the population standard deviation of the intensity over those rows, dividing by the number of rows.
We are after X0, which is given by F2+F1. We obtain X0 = 15.3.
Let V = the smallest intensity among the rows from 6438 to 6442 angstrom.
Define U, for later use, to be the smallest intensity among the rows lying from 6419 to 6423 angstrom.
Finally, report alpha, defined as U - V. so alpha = -3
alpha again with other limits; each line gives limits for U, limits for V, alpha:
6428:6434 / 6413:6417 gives 0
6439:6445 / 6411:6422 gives 2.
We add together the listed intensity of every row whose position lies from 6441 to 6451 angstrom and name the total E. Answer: 86.7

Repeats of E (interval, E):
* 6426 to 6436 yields 82.8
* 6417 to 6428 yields 83.9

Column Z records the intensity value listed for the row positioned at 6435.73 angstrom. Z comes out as 12.9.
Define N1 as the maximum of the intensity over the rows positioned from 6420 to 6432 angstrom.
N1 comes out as 13.3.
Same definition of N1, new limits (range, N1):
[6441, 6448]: 14.6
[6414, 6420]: 14.4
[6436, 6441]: 15.5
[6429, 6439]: 15.5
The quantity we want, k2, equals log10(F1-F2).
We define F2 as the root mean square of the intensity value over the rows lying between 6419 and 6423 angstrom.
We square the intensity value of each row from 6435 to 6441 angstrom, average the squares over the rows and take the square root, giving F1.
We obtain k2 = 0.44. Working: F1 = 14.1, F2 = 11.4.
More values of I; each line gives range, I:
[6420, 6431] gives 0.56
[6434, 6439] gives 0.60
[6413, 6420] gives 0.57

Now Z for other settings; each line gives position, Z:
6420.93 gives 12.2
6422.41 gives 12.2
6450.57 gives 13.6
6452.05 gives 10.3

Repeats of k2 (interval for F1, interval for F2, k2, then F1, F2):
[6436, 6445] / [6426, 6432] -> 0.39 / 13.6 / 11.1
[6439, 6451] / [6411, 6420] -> -0.05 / 12.8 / 11.9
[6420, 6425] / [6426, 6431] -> 0.15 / 12.6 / 11.2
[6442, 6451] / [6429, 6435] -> -0.62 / 12.0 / 11.8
